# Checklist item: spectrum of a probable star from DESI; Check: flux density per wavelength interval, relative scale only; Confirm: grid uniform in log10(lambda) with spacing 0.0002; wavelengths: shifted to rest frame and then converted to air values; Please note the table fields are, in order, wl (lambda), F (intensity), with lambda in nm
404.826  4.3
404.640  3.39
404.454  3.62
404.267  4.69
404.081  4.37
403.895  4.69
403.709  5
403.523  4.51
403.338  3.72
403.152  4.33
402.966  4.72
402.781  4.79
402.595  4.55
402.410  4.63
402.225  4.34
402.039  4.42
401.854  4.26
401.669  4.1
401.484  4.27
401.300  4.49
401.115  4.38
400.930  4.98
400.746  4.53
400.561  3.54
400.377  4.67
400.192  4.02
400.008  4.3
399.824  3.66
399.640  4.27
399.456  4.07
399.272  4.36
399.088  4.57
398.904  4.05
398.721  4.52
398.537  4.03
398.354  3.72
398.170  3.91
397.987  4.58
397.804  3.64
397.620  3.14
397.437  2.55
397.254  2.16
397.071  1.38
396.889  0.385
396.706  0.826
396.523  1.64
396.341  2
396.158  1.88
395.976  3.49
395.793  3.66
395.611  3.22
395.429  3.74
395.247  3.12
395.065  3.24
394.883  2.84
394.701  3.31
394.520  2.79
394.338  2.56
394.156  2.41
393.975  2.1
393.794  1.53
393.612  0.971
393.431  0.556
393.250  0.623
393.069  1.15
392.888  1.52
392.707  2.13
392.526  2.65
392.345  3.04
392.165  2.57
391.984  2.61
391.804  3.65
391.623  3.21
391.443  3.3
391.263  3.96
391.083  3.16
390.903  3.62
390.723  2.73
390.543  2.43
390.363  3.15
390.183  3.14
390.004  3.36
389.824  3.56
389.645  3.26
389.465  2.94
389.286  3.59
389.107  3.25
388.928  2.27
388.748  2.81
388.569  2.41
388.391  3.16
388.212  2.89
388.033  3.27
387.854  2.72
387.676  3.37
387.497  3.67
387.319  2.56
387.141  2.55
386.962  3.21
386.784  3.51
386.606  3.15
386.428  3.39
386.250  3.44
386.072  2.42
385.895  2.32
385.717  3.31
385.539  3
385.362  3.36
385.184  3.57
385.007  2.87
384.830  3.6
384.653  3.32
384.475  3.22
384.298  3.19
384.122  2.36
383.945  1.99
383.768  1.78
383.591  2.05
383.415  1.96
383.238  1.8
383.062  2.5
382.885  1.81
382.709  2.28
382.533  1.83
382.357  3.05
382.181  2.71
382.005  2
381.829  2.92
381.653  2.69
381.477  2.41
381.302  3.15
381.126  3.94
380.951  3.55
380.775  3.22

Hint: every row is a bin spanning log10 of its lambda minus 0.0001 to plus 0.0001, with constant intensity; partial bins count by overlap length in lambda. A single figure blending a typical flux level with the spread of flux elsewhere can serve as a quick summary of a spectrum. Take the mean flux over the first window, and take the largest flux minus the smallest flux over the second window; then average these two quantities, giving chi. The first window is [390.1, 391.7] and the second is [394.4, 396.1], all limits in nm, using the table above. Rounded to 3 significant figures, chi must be 2.07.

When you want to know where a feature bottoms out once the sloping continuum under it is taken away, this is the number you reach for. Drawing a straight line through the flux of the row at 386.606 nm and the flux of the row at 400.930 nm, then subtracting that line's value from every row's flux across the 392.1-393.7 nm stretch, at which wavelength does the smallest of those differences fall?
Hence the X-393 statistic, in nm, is 393.431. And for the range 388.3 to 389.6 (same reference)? 388.928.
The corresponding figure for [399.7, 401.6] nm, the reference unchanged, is 400.561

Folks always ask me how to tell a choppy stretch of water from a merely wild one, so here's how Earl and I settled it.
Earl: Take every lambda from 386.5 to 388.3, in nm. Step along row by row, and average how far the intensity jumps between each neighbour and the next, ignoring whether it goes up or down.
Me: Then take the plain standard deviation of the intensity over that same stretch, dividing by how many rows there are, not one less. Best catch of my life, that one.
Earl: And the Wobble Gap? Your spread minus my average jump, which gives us -0.11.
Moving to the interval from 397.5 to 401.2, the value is -0.09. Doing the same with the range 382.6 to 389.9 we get 0.13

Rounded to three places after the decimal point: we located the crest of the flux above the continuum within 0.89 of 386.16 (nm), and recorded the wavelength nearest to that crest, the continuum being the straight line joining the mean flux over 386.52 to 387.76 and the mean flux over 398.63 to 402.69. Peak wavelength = 386.784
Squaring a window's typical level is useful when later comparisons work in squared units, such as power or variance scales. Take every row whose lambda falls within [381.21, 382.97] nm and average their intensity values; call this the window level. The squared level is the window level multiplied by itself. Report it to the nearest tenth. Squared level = 6.2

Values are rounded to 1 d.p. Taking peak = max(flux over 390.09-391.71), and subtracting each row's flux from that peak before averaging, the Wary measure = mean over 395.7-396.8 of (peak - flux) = 1.7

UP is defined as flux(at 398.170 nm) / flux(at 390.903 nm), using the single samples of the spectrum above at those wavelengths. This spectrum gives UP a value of 1.08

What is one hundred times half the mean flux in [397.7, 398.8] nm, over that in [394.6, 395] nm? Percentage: 66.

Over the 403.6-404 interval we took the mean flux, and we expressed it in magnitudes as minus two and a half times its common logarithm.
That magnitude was -1.71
